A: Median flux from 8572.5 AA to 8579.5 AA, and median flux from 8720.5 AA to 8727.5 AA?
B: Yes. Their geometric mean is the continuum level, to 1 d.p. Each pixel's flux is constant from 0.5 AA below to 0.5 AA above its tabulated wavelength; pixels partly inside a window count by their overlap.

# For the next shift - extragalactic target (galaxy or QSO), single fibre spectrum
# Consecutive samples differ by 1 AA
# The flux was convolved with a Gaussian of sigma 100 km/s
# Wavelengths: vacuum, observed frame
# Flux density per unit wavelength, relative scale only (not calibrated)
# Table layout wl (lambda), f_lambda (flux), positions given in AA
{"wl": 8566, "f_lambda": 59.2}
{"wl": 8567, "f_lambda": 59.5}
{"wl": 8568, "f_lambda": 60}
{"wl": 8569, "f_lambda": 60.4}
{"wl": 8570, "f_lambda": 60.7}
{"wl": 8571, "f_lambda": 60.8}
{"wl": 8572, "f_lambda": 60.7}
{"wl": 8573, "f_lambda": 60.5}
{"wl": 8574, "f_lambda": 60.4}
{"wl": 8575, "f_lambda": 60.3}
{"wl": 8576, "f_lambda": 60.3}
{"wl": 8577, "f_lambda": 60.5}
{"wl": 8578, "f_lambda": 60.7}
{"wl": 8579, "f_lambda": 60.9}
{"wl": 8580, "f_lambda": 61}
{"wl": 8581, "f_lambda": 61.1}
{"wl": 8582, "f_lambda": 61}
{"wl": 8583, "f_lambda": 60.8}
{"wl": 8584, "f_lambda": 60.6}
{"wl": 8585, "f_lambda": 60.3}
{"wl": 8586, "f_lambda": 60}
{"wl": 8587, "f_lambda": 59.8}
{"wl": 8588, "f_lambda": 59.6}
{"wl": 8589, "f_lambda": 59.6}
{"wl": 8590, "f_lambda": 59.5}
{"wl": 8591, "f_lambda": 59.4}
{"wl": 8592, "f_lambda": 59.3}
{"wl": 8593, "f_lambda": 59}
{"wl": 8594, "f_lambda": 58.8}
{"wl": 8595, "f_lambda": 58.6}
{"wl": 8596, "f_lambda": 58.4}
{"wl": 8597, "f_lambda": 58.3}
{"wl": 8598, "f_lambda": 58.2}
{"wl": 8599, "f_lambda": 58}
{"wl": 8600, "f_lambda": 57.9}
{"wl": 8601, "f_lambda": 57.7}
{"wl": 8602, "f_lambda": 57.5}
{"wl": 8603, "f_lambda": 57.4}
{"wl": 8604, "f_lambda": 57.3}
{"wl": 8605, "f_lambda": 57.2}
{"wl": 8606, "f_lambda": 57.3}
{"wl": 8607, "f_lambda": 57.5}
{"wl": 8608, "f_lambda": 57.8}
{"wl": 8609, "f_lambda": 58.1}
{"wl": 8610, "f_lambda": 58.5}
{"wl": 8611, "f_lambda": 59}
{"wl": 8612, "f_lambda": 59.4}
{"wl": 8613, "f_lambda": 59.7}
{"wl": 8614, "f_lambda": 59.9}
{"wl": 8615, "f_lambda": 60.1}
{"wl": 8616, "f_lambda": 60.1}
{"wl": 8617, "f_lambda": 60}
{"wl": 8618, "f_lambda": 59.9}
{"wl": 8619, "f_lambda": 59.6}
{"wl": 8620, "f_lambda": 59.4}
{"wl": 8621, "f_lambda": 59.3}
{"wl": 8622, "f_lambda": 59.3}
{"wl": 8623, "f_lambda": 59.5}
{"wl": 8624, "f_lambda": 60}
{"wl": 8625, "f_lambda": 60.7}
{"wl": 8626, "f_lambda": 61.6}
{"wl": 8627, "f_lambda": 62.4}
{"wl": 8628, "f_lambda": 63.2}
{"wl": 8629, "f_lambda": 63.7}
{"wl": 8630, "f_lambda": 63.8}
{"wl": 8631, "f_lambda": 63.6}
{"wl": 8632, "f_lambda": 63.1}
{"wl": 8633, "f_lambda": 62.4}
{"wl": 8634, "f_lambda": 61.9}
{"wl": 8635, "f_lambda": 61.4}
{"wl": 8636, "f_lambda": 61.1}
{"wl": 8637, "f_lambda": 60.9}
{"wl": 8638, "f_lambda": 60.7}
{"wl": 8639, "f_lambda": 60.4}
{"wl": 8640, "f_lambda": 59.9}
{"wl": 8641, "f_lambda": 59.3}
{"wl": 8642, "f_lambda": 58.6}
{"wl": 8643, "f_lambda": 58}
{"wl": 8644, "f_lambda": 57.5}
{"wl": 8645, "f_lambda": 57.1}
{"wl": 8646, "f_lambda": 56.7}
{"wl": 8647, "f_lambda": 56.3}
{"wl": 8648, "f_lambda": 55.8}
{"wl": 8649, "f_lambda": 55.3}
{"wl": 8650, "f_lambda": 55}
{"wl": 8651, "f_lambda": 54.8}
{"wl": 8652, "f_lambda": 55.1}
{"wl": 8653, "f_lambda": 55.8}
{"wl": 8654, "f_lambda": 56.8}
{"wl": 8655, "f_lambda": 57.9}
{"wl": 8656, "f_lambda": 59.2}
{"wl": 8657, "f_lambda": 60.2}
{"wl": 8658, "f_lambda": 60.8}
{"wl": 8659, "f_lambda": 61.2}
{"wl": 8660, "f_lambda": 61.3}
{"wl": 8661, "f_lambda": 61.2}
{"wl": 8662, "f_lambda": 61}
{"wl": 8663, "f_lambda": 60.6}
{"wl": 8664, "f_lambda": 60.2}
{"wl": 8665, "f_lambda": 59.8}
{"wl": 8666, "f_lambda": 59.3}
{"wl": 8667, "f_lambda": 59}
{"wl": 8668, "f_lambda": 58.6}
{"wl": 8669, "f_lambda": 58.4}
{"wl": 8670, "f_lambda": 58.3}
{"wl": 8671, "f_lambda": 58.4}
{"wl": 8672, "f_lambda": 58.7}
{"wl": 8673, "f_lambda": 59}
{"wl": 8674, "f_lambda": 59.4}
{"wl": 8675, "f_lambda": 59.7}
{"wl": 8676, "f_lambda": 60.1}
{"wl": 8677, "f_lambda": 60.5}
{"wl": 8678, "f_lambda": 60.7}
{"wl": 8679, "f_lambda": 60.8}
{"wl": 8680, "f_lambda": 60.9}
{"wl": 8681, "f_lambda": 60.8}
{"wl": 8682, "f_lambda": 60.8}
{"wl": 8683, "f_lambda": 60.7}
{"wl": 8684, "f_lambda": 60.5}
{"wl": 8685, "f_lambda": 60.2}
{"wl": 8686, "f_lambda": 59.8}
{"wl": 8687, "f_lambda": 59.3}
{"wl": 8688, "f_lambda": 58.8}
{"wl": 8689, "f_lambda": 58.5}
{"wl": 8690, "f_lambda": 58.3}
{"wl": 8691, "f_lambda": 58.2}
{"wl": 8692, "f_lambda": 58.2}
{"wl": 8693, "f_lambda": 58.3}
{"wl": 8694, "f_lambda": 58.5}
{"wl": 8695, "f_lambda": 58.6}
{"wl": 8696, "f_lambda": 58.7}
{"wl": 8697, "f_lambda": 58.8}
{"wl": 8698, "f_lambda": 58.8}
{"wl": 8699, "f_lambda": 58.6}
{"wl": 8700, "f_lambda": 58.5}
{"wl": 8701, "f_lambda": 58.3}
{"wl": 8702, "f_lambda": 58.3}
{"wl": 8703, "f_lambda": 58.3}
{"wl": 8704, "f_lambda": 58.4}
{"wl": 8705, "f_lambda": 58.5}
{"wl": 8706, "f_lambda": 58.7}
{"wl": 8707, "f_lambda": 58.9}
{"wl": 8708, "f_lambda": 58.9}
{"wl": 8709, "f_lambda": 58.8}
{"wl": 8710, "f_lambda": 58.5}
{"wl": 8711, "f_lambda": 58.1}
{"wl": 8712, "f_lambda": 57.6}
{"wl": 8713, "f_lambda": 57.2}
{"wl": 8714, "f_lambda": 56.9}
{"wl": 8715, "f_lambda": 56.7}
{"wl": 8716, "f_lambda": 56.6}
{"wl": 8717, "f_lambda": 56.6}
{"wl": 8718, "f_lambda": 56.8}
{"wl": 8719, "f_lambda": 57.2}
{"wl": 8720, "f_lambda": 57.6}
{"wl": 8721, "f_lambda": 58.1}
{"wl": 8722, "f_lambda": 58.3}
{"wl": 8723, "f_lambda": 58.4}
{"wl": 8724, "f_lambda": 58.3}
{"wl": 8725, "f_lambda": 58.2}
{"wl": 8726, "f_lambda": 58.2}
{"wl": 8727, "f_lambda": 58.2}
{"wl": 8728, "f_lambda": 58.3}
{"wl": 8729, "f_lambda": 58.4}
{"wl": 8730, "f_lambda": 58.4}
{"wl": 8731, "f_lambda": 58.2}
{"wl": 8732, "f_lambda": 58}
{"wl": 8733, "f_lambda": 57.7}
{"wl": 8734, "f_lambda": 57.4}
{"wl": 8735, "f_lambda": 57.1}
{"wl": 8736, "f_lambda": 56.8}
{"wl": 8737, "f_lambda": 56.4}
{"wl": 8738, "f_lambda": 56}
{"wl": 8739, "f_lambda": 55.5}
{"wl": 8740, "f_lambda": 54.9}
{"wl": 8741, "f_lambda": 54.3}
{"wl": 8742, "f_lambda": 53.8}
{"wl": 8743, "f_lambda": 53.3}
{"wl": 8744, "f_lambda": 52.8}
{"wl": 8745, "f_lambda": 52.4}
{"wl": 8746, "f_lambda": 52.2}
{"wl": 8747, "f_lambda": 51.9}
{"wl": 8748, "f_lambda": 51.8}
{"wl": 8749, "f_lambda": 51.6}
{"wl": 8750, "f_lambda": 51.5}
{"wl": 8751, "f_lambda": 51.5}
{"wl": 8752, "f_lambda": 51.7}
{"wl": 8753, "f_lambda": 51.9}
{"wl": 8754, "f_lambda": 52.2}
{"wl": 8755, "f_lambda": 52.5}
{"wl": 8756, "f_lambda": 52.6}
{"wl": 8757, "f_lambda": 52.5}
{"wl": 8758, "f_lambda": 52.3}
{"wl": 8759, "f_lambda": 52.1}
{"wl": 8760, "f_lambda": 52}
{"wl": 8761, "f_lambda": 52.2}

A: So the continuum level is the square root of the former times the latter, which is 59.3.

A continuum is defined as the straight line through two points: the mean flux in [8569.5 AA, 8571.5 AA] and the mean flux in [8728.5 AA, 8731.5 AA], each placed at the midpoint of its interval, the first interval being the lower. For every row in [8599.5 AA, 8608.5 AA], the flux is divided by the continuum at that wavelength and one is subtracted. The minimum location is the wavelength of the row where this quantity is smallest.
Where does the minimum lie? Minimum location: 8605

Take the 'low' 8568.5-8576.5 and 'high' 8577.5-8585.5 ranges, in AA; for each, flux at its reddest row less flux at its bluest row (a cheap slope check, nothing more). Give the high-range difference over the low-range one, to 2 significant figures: 4.0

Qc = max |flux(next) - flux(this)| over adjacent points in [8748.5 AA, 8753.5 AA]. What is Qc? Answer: 0.2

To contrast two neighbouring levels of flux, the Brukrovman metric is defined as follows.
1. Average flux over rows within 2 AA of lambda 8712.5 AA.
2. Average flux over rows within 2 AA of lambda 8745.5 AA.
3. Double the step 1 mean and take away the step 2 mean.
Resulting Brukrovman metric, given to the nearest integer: 63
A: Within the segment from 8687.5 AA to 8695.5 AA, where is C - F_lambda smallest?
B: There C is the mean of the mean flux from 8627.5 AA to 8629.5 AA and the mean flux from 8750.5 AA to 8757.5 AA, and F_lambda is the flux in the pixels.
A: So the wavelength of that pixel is 8688 AA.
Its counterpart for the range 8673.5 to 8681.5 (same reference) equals 8680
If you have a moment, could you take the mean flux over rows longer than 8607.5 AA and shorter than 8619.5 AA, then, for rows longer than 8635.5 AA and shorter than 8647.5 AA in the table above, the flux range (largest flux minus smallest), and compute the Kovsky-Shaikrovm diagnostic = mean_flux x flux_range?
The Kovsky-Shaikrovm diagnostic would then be 285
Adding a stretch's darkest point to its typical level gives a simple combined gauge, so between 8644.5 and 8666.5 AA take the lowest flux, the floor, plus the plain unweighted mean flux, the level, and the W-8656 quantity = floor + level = 113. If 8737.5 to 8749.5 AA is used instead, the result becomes 105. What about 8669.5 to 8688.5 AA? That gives 118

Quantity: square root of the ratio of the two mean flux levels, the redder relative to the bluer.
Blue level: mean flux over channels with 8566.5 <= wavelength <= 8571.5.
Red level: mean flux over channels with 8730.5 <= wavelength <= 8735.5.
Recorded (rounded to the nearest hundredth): 0.98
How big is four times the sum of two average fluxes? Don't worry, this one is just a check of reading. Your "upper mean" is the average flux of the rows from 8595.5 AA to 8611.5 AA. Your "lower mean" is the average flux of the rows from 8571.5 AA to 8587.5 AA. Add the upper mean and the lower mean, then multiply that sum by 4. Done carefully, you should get 474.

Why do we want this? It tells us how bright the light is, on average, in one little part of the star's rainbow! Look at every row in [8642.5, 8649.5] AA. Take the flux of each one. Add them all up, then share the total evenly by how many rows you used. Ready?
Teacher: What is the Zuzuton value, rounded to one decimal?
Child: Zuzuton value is 56.7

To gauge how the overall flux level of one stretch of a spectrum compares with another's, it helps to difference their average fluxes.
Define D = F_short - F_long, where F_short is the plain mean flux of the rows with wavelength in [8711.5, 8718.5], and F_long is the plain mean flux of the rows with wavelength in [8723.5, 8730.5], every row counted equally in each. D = -1.4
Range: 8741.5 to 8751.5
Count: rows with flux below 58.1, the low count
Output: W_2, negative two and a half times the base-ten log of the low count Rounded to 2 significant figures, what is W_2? -2.5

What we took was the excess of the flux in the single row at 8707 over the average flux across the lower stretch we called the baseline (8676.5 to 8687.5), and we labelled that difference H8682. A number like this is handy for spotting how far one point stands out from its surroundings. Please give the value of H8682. -1.6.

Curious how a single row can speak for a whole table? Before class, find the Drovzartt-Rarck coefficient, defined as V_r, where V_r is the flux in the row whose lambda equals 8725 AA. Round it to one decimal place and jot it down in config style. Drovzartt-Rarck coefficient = 58.2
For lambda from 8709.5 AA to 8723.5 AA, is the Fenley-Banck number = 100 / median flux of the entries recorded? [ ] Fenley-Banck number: 1.74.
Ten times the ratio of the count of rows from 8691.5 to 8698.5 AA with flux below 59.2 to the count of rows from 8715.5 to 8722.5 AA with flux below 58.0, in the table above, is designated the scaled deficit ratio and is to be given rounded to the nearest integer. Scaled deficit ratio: 14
